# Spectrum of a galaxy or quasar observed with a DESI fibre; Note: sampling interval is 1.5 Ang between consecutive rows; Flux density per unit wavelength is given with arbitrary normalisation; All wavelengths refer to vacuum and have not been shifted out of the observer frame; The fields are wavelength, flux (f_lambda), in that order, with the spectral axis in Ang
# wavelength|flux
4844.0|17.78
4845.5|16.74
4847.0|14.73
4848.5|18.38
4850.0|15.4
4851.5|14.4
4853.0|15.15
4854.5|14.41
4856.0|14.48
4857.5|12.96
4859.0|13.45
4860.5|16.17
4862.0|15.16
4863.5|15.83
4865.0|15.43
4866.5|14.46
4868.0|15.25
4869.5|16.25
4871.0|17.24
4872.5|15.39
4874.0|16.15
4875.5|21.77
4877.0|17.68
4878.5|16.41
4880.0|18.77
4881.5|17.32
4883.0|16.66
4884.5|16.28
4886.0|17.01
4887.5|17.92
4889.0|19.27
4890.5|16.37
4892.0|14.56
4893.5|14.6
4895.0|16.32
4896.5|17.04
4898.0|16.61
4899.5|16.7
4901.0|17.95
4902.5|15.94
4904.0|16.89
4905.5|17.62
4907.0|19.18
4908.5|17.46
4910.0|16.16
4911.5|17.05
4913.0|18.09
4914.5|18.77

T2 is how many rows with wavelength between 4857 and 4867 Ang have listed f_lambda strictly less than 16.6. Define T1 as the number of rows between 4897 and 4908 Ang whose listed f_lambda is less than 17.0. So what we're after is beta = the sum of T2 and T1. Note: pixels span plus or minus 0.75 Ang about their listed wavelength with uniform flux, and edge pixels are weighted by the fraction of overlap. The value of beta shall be 11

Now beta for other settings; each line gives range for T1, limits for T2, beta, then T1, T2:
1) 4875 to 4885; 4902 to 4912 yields 5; 3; 2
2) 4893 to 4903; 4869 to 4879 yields 9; 5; 4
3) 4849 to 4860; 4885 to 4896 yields 11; 7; 4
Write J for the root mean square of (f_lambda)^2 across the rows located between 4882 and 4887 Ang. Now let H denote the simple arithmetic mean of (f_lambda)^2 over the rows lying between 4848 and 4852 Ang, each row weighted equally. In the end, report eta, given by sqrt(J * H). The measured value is 269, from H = 261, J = 277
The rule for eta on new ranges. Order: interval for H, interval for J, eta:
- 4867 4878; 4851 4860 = 245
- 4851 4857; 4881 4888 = 249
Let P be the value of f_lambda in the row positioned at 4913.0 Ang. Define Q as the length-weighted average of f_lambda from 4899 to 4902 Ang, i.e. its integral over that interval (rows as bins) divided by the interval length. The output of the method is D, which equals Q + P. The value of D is 35.4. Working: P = 18.09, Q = 17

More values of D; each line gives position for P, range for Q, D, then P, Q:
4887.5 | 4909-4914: 35.1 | 17.92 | 17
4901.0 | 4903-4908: 35.7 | 17.95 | 18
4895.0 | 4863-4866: 31.8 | 16.32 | 16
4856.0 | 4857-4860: 28.0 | 14.48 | 13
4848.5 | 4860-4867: 33.8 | 18.38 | 15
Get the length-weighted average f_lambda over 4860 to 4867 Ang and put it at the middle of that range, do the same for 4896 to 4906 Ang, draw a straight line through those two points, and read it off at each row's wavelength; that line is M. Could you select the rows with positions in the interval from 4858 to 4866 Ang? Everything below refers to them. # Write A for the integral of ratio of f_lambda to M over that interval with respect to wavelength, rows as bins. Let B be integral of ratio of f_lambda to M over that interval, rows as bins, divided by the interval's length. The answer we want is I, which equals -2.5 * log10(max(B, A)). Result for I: -2.24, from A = 7.9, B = 0.98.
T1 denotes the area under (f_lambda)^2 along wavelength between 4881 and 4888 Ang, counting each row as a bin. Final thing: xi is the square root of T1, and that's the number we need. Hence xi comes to 45.0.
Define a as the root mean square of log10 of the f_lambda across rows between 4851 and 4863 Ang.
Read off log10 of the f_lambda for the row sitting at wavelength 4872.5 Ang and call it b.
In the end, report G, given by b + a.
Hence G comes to 2.35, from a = 1.16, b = 1.19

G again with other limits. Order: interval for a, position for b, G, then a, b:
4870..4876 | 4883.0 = 2.47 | 1.24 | 1.22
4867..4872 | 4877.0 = 2.46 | 1.21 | 1.25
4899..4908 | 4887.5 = 2.49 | 1.24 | 1.25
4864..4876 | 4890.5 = 2.43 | 1.22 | 1.21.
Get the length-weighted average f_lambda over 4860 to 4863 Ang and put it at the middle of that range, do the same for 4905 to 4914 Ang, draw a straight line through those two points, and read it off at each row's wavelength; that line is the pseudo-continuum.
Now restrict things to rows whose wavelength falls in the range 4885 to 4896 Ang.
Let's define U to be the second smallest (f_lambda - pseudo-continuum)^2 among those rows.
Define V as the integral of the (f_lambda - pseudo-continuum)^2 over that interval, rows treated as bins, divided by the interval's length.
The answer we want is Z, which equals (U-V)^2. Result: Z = 6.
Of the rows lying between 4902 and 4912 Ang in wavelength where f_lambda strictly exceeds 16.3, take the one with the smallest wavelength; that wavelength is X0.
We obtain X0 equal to 4904.0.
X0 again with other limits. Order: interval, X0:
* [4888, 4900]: 4889.0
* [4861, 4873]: 4871.0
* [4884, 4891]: 4886.0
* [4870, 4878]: 4871.0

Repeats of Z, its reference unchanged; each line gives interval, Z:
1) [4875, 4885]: 26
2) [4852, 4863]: 2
